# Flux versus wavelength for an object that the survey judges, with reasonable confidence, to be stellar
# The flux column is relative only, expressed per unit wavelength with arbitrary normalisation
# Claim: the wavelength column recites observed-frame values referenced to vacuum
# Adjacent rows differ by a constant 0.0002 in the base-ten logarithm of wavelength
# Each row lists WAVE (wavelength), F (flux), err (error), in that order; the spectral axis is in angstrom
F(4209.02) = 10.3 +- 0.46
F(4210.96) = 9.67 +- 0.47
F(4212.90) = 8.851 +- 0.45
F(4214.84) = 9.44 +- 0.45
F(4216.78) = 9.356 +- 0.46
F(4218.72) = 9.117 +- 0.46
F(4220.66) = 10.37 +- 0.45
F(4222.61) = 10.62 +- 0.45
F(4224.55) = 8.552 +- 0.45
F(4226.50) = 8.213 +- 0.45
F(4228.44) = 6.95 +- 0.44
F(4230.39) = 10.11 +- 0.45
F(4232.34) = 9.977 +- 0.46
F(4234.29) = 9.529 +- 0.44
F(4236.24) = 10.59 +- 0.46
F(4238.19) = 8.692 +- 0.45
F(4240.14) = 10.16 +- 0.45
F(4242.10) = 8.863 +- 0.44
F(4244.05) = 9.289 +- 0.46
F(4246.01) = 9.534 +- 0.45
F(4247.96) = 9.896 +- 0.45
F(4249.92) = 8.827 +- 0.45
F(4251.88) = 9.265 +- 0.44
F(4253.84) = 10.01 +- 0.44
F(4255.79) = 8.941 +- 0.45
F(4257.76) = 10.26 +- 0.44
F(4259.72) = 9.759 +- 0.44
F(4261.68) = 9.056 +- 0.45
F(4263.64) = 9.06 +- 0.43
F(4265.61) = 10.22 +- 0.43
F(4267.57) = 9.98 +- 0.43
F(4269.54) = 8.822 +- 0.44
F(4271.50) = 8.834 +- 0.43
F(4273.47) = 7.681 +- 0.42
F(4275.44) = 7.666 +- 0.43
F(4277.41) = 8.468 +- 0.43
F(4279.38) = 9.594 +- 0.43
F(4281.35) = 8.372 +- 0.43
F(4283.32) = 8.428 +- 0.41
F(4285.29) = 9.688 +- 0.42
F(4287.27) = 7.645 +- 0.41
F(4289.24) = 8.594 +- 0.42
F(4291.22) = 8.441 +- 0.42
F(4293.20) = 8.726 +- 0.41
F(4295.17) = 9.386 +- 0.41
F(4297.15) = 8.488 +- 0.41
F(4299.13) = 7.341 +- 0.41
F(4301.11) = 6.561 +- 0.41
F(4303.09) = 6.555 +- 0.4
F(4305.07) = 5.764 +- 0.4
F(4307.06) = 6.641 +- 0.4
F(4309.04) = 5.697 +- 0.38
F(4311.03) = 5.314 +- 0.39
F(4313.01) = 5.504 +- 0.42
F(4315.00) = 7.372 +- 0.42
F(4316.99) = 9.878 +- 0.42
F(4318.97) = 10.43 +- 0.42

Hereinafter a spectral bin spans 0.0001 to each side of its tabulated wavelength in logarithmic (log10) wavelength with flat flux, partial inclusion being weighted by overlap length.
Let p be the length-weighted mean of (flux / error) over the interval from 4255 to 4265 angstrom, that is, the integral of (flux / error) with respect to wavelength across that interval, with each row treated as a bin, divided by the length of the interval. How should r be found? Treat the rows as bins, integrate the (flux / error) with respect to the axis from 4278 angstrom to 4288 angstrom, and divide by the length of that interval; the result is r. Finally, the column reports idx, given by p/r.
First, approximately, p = 21.41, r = 20.8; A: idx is 1.03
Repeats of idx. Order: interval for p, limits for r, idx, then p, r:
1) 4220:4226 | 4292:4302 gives 1.09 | 21.52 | 19.8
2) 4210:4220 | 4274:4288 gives 1.01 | 20.38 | 20.2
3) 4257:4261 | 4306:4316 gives 1.49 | 22.54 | 15.2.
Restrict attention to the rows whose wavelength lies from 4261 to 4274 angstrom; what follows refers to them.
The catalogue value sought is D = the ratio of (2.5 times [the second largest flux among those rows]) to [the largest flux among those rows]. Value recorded 2.44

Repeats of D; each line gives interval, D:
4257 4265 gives 2.38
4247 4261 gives 2.44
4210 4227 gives 2.44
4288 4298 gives 2.32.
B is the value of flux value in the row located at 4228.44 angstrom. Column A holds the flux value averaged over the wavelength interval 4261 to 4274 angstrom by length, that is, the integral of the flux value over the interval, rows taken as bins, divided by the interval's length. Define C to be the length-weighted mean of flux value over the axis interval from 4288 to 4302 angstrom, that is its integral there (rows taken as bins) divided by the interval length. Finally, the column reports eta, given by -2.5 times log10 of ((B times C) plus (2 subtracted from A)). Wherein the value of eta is -4.52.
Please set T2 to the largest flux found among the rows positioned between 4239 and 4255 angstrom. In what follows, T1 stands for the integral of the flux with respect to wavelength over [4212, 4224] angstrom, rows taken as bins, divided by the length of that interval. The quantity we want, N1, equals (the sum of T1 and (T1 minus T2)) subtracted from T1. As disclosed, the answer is 1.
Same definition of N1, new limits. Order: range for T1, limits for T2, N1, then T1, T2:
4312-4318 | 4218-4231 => 3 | 7.6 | 10.62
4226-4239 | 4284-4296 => 0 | 9.2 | 9.688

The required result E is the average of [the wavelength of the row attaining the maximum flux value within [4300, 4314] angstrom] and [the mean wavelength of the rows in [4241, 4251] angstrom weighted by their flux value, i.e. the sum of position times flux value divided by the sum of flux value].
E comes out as 4276.5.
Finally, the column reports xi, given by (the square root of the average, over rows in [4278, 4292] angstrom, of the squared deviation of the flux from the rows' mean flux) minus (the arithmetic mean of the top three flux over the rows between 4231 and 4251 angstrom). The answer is -9.6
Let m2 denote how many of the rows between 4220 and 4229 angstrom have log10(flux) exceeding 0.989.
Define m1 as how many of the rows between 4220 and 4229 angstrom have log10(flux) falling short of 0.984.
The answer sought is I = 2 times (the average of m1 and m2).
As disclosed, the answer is 5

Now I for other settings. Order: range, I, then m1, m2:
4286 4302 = 8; 8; 0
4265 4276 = 6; 4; 2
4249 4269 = 10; 5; 5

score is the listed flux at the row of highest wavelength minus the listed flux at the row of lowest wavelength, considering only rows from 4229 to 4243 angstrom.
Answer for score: -1.2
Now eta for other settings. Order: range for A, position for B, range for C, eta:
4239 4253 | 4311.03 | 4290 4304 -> -4.24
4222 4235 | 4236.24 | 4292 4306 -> -4.85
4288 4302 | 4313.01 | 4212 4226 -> -4.41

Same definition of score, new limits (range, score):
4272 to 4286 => 2.0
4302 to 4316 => 0.8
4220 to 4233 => -0.4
